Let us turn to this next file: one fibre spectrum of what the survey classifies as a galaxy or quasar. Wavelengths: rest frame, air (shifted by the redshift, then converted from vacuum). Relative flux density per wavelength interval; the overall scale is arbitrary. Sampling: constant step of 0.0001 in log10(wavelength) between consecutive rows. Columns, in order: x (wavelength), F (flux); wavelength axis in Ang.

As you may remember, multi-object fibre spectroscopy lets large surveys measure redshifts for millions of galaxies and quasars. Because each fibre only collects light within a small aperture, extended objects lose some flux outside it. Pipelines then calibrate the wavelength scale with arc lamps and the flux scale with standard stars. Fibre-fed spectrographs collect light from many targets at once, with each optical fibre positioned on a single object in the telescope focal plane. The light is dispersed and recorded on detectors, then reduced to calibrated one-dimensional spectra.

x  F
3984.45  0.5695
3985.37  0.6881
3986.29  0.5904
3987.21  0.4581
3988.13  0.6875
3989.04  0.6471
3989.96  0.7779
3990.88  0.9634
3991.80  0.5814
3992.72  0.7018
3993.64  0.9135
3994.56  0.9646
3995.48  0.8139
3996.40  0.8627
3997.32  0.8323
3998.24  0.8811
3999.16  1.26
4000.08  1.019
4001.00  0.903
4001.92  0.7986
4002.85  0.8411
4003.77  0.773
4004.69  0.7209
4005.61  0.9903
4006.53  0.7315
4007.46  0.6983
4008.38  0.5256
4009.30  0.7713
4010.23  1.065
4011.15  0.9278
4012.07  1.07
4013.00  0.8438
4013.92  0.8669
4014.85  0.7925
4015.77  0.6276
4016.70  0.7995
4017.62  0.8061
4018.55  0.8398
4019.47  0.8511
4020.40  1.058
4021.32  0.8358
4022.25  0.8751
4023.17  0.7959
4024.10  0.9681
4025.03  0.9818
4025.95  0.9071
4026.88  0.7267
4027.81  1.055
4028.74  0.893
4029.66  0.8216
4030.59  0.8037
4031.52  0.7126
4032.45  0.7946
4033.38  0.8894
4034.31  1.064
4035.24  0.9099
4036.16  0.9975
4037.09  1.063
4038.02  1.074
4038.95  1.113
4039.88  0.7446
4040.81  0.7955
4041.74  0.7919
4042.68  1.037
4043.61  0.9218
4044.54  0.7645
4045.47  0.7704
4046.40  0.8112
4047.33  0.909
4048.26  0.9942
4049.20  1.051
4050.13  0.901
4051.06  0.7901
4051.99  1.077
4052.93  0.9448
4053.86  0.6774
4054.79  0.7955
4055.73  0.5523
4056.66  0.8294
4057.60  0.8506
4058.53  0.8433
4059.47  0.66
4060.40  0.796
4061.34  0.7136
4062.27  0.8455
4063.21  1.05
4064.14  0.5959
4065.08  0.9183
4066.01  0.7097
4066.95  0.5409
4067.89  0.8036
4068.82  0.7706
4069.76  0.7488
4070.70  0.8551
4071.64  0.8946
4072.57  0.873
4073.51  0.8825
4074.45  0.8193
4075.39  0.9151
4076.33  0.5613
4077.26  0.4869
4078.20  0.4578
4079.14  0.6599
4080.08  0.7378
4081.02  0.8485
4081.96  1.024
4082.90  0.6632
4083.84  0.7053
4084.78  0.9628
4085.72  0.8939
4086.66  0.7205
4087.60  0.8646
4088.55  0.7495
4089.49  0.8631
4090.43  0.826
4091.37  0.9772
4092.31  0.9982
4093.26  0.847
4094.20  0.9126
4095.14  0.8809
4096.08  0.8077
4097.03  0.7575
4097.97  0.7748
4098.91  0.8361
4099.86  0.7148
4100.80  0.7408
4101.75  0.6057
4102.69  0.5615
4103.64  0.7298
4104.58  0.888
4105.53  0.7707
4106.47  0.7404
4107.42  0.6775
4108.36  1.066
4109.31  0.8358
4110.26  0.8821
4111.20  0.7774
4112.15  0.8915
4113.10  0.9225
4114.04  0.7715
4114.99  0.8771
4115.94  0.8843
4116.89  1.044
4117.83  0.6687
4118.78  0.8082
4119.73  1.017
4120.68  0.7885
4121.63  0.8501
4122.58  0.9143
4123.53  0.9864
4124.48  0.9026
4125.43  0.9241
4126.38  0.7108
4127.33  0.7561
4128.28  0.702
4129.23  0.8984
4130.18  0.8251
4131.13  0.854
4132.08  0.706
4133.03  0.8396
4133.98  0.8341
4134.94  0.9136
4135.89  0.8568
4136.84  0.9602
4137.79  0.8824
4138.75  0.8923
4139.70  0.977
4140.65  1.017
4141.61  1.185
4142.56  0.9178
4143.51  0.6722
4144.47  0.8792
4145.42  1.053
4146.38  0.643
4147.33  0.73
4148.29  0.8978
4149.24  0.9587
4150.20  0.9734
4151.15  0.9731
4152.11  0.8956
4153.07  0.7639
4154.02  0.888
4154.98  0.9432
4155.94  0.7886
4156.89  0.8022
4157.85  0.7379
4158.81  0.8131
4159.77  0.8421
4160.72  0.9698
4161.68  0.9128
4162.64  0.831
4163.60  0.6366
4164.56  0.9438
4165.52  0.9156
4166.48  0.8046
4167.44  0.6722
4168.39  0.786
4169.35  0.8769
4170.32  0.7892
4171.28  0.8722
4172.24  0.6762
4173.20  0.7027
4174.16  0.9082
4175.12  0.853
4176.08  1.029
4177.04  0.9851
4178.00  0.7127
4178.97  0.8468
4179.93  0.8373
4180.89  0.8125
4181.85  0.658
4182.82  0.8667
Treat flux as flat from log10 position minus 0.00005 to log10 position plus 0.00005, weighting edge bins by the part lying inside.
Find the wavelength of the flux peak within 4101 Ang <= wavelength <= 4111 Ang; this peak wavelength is 4108.36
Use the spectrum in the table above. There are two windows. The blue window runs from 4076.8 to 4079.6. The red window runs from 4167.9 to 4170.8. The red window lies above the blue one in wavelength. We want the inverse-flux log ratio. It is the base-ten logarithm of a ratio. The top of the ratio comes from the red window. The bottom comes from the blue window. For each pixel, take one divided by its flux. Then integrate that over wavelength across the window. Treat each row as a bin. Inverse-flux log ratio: -0.18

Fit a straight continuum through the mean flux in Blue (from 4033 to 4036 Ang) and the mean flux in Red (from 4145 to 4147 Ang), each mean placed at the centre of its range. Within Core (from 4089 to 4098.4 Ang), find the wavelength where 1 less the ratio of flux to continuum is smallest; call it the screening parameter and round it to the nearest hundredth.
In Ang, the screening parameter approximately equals 4092.31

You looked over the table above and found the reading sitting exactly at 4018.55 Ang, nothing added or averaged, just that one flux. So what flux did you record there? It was 0.8398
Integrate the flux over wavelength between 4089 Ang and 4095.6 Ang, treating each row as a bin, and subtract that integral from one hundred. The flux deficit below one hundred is 94.1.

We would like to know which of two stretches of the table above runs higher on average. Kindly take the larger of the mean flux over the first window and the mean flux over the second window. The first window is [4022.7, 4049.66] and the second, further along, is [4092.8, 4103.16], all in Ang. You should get 0.90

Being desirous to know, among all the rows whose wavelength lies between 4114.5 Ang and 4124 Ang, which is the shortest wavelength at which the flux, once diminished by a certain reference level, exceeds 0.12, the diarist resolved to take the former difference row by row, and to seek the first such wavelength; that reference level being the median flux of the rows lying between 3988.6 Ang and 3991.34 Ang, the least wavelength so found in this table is 4116.89 Ang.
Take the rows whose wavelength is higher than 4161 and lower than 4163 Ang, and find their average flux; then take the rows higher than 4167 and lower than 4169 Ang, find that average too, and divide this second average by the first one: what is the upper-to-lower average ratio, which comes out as 0.84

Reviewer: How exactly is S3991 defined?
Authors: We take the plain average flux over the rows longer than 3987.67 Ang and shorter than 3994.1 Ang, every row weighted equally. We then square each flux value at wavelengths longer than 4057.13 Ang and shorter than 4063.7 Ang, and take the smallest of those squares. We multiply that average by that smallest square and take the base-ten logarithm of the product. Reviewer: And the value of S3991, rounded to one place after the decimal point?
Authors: -0.5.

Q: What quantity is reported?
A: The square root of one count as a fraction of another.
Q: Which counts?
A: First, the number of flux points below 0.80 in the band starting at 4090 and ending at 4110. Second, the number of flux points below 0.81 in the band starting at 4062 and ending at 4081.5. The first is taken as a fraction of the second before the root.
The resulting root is 0.95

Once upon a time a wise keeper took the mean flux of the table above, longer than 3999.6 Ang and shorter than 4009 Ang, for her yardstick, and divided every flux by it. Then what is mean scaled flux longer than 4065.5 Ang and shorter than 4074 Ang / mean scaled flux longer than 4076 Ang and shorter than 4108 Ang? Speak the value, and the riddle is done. 1.02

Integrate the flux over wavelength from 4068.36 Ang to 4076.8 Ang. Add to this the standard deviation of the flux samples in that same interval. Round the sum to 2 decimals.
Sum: 6.97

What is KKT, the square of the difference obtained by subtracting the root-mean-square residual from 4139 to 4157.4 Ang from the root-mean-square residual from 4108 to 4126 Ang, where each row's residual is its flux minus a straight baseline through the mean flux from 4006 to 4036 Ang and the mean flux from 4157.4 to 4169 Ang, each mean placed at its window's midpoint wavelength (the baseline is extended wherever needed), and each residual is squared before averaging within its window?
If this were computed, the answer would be 0.0013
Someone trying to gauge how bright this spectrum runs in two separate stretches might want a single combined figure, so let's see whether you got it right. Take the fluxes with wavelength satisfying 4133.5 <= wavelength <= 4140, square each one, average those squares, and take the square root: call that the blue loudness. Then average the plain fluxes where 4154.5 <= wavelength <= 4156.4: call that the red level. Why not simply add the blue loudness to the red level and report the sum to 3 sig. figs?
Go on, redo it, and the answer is 1.77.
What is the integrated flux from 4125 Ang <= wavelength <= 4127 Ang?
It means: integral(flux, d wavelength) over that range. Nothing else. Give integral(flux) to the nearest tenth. 1.6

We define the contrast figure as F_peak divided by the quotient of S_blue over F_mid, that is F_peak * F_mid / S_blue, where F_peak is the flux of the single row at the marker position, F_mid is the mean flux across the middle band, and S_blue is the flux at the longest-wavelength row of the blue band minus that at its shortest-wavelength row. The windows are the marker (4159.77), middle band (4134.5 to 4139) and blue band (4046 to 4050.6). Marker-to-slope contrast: 8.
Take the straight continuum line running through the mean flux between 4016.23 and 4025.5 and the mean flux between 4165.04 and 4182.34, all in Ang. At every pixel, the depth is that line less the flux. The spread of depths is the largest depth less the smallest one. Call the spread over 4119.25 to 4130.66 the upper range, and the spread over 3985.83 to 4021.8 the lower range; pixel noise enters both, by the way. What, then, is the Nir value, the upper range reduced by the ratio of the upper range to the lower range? -0.1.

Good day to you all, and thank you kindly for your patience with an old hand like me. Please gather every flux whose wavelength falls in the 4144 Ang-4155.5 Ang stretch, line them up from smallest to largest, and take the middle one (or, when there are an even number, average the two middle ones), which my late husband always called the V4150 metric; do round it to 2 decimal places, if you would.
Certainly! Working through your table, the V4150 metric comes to 0.90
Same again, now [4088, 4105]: 0.82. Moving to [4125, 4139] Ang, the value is 0.85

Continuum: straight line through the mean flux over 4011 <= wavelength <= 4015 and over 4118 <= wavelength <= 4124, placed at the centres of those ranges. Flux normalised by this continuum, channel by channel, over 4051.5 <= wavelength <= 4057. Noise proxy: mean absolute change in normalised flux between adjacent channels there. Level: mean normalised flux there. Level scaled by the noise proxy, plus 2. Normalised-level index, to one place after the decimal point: 5.9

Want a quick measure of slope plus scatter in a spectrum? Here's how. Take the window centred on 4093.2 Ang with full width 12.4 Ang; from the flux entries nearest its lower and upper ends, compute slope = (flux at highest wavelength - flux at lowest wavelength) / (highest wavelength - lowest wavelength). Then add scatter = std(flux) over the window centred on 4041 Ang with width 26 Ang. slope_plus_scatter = 0.12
